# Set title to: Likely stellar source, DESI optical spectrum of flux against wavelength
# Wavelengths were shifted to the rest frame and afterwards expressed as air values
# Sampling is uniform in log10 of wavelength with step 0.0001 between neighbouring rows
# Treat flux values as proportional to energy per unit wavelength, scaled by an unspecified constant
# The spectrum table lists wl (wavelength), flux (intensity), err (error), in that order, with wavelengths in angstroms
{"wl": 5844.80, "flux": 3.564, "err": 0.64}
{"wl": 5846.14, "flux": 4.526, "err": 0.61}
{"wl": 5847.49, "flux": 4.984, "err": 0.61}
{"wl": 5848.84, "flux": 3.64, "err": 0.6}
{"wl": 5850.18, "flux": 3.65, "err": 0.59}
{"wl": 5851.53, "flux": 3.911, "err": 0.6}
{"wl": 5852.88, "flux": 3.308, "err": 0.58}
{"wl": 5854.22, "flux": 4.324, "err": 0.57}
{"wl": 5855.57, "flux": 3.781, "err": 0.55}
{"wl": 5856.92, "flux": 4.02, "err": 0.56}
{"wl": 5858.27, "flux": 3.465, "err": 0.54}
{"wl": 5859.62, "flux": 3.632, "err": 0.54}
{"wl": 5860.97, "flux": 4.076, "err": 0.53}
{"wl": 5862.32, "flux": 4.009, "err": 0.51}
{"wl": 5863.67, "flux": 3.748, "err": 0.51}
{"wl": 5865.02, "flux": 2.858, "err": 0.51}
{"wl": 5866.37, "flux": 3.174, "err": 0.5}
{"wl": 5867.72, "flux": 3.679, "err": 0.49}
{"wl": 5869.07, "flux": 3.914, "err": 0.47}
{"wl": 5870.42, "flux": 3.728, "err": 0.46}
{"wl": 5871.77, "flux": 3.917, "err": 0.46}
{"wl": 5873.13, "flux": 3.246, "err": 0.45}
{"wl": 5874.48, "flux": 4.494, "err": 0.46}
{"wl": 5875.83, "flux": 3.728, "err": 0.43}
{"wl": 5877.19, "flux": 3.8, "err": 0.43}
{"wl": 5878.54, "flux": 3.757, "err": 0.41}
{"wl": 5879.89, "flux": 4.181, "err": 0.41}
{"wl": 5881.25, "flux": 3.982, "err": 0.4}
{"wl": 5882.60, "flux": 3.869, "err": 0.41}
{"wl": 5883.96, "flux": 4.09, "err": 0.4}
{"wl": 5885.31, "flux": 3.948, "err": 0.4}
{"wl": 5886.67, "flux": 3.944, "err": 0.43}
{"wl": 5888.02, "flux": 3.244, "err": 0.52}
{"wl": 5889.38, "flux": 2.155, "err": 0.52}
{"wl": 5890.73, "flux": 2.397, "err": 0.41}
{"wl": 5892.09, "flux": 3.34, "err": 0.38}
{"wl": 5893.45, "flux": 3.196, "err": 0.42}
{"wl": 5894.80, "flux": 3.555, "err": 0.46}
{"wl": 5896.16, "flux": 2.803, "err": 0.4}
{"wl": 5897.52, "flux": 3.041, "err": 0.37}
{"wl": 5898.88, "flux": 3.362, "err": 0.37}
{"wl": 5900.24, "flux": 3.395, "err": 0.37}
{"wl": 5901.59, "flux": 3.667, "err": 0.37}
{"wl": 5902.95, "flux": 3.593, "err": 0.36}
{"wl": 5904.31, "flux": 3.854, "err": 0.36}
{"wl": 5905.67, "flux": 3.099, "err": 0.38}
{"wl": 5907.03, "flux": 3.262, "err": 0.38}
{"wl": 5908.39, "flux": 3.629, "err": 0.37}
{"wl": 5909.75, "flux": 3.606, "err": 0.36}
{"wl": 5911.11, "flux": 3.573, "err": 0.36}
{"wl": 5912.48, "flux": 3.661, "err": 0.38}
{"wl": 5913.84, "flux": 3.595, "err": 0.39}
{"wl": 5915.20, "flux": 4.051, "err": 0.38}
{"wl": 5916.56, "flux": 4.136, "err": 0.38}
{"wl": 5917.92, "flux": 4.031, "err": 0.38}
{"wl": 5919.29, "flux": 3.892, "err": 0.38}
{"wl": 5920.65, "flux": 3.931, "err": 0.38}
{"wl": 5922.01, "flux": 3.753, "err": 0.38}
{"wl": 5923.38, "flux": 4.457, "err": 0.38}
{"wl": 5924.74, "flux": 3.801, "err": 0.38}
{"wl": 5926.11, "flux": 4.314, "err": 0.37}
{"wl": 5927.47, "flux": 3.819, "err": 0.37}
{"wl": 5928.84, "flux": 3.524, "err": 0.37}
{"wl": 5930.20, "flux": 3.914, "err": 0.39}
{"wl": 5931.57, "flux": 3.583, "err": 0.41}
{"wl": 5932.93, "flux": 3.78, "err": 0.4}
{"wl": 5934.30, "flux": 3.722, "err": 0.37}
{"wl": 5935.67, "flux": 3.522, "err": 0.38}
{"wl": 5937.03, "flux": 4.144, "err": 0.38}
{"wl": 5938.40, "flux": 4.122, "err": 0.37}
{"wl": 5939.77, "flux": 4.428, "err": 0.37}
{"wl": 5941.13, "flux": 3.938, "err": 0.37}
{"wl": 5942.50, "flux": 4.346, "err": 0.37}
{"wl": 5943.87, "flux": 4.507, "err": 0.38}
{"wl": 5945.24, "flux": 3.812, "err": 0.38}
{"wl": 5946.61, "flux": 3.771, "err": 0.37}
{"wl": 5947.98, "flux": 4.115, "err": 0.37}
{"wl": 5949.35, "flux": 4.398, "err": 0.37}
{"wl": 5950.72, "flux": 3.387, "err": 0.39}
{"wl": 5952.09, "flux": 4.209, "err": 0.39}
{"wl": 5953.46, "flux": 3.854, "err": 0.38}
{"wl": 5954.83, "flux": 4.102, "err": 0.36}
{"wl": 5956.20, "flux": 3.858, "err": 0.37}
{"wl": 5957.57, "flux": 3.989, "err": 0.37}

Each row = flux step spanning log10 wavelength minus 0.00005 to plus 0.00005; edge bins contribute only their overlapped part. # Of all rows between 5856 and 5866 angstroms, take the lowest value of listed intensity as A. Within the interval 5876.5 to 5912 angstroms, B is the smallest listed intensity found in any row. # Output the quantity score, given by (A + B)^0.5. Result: 2.24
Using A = 2.858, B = 2.155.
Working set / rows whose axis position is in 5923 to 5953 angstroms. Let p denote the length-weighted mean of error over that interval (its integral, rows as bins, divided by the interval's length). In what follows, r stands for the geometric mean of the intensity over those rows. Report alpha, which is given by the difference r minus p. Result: 3.59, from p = 0.38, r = 4.0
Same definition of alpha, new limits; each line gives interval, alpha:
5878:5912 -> 3.02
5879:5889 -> 3.46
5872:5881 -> 3.42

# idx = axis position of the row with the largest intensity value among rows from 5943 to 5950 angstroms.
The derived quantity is 5943.87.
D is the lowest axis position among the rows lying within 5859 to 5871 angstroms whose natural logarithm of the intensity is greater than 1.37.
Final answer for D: 5860.97 angstroms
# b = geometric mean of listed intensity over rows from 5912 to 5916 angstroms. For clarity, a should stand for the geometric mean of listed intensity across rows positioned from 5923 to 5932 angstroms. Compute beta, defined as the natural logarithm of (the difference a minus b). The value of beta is -2.0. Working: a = 3.90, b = 3.76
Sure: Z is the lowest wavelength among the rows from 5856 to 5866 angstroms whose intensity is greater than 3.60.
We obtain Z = 5856.92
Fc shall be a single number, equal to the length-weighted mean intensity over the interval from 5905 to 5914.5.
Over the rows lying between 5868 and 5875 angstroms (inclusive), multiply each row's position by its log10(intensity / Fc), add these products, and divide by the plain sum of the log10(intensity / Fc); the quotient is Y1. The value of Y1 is 5872.2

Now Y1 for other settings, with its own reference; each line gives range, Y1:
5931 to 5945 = 5939.7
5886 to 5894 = 5890.7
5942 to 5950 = 5945.8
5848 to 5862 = 5855.6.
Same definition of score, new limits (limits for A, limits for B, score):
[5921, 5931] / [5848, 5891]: 2.38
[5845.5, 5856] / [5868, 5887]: 2.56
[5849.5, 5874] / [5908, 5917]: 2.54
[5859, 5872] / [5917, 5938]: 2.53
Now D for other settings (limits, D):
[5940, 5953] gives 5941.13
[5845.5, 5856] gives 5846.14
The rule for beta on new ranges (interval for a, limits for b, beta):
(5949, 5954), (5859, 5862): -2.4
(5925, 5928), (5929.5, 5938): -1.2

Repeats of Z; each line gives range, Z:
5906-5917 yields 5908.39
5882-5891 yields 5882.60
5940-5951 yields 5941.13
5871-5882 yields 5871.77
